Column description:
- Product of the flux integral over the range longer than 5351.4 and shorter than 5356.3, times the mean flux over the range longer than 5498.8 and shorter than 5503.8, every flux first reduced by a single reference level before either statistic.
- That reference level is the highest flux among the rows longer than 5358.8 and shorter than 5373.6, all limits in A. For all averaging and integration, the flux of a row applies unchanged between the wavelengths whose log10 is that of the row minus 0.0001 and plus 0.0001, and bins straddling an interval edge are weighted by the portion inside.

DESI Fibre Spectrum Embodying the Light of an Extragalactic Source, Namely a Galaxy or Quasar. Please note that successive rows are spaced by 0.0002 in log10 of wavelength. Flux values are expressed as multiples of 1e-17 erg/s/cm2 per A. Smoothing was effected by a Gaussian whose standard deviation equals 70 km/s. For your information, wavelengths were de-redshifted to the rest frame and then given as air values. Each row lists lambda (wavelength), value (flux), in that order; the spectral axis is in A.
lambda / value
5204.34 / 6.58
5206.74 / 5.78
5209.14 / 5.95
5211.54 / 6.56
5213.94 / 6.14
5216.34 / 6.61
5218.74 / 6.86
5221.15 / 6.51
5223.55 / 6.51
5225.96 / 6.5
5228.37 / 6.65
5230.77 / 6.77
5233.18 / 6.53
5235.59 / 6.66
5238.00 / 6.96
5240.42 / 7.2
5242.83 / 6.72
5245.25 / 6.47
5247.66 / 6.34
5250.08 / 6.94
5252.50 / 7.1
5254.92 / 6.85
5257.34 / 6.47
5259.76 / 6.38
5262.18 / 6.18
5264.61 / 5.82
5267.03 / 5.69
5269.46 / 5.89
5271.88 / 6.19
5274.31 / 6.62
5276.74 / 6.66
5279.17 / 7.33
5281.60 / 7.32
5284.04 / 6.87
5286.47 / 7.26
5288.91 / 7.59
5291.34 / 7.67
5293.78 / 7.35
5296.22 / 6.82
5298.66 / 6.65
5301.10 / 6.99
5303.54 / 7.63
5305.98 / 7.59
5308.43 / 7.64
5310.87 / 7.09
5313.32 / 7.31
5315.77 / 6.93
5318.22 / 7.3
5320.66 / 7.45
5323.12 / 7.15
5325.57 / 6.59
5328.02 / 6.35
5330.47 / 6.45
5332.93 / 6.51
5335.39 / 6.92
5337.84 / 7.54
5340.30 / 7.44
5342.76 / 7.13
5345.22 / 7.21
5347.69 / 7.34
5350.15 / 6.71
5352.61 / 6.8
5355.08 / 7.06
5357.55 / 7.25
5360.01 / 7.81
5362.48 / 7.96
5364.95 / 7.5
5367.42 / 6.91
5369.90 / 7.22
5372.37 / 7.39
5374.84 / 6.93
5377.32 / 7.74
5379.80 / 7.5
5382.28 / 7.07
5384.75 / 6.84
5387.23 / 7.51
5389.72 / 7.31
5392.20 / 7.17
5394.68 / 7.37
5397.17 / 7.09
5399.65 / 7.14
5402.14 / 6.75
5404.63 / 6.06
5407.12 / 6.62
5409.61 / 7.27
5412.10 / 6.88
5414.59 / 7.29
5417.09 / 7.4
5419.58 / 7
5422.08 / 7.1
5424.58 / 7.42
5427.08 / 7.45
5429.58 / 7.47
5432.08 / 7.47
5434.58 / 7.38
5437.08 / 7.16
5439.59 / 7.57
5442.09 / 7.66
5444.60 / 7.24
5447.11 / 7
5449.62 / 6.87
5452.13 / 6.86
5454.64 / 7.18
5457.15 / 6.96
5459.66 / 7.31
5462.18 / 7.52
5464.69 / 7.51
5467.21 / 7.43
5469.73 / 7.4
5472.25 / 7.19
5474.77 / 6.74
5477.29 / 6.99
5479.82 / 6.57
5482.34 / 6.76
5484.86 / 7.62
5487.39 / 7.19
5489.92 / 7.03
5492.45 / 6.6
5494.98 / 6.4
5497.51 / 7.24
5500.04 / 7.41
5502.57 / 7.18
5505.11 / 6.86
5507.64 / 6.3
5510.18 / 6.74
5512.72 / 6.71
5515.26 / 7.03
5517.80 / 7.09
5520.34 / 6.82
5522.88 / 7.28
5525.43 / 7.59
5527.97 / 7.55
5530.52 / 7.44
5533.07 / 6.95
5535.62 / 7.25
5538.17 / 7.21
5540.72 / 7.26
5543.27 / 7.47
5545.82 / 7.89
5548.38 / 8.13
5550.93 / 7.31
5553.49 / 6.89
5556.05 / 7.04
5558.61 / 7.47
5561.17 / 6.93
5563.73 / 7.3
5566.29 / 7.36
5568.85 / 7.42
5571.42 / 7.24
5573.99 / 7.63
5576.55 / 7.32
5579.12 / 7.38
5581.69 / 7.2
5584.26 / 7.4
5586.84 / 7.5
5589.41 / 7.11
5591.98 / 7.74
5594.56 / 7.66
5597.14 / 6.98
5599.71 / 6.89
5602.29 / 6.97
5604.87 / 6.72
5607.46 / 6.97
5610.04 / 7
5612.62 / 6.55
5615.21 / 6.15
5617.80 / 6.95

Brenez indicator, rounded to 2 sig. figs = 3.4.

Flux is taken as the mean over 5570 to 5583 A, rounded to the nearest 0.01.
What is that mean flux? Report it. 7.35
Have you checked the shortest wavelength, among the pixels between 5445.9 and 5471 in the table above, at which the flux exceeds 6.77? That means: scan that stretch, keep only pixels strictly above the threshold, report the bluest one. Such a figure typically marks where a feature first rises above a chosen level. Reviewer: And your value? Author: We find 5447.11 A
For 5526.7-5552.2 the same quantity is 5527.97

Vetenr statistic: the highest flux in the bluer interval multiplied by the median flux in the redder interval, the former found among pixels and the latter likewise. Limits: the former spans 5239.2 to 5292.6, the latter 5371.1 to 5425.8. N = 54.9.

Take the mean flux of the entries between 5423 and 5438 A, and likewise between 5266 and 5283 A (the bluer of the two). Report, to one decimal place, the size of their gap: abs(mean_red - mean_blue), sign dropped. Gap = 0.9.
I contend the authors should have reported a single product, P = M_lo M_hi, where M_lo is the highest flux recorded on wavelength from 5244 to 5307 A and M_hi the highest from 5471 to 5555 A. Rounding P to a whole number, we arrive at 62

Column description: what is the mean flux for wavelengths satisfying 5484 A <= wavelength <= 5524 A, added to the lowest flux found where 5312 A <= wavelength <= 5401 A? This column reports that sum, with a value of 13.3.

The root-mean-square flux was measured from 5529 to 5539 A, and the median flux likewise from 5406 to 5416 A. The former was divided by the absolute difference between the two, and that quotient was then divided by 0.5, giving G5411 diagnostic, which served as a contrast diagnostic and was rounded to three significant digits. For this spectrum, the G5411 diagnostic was 103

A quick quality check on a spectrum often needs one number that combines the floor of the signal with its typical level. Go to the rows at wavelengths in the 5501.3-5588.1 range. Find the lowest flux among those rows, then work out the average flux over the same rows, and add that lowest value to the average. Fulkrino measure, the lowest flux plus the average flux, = 13.5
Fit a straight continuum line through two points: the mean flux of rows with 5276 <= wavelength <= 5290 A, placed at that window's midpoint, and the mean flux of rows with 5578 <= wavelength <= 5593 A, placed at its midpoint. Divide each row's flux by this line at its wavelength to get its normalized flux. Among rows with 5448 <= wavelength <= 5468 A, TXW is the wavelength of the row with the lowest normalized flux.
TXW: 5452.13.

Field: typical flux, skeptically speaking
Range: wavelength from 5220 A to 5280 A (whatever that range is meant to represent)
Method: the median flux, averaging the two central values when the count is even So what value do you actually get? 6.53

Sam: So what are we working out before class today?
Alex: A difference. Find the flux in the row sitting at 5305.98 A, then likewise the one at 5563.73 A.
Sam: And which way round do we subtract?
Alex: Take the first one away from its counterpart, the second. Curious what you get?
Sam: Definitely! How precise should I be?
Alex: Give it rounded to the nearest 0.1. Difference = -0.3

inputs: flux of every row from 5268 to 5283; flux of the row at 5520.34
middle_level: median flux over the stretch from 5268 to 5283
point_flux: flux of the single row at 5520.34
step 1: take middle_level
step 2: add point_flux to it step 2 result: 13.5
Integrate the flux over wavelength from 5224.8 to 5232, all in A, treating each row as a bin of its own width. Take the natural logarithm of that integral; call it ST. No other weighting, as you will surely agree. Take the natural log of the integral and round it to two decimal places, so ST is 3.87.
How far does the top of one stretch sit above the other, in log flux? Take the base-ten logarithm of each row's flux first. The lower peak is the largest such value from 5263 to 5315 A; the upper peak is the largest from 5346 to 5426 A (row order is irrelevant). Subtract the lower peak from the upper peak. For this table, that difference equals 0.0161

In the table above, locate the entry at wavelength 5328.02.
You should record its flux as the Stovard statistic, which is 6.35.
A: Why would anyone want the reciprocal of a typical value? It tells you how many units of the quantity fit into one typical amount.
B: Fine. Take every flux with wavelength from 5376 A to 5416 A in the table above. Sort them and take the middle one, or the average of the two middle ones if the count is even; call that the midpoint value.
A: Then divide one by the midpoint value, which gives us 0.140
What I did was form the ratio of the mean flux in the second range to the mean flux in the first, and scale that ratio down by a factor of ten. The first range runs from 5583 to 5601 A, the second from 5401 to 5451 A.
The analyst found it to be 0.098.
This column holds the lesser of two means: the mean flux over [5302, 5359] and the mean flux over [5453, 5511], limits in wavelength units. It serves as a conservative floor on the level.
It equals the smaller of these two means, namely 7.05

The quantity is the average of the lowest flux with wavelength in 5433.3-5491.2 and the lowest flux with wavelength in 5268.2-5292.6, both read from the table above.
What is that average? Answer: 6.23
